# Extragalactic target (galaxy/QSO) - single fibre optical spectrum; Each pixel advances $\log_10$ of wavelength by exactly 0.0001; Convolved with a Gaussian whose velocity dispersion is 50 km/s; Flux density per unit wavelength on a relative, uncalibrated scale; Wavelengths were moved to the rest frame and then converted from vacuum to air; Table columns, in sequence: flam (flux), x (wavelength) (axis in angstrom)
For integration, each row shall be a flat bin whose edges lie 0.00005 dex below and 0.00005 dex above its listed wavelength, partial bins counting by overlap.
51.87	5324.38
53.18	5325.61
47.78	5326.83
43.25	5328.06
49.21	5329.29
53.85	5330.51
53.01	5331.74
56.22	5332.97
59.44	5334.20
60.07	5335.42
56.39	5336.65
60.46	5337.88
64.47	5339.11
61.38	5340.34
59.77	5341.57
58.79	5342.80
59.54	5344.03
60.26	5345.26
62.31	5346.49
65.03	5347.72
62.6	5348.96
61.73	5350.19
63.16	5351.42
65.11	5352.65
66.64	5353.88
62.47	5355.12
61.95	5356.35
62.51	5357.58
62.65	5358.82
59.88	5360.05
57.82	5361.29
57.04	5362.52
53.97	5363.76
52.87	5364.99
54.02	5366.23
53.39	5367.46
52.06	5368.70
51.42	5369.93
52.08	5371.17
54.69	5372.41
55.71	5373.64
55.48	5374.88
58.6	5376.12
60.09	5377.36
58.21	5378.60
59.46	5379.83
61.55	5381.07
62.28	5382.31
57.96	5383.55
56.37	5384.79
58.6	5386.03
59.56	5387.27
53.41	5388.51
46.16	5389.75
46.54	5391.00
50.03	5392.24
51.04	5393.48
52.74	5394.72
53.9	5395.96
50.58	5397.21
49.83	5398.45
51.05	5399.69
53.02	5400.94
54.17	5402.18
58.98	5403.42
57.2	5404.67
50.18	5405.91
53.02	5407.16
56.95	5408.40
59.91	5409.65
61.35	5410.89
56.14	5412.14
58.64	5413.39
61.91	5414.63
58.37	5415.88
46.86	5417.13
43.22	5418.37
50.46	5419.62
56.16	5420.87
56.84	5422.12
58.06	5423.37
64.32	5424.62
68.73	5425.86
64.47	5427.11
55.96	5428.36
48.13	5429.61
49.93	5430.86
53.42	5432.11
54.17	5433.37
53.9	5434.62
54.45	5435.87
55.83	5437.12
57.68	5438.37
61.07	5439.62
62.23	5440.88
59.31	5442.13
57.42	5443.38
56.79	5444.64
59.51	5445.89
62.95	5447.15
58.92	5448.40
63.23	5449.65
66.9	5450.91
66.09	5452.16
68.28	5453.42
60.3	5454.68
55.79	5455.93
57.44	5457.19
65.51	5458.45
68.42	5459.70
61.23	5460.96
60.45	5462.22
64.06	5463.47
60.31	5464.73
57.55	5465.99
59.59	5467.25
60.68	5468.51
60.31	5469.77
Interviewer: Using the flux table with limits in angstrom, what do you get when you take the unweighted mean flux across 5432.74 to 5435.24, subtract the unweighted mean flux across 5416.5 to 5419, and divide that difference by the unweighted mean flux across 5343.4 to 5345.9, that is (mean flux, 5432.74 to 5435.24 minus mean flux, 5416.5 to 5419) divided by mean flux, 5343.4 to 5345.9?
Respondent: 0.15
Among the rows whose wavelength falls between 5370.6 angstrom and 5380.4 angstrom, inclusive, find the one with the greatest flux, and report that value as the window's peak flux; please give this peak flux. 60.09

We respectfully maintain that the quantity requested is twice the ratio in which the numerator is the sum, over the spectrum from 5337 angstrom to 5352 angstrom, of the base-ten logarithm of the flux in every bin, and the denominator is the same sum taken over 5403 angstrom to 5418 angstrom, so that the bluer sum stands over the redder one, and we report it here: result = 2.04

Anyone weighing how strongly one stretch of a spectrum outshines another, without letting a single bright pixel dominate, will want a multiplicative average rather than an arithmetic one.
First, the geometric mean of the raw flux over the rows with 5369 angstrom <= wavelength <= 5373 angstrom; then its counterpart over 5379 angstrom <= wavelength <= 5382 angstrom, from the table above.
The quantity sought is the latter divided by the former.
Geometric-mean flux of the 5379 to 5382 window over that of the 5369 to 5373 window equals 1.15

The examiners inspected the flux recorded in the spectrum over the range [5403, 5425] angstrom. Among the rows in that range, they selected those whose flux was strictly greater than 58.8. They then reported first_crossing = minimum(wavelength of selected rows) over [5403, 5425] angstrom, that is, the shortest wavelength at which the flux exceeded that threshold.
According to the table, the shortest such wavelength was 5403.42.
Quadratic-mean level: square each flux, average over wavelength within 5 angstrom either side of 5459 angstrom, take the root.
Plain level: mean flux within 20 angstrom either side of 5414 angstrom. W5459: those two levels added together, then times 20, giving 2341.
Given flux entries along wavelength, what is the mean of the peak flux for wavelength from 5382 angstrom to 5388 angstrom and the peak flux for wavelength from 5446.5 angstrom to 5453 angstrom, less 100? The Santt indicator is -35.4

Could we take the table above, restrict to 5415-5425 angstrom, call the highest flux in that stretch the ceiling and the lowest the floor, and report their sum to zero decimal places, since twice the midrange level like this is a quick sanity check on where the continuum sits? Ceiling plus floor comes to 108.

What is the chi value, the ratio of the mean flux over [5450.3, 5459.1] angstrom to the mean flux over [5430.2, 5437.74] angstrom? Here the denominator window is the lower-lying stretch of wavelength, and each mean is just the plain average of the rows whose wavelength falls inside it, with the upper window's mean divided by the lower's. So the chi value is 1.17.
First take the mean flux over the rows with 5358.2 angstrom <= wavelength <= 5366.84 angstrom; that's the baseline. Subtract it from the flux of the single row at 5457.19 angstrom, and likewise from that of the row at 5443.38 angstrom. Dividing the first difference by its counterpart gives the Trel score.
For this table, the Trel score 1.0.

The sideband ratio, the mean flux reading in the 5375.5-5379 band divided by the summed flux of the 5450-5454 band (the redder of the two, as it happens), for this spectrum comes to 0.29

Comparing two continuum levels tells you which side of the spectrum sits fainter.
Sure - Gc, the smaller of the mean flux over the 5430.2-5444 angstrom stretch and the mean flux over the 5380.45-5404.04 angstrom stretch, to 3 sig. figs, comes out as 54.1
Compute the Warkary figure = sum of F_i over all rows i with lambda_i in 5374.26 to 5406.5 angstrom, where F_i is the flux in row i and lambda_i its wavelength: 1427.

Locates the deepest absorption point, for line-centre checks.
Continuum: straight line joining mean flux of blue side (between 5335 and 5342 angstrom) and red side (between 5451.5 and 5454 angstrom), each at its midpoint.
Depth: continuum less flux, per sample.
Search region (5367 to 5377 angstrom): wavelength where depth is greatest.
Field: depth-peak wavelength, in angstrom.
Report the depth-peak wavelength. 5369.93 angstrom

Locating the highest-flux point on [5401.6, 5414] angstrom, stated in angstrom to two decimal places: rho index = 5410.89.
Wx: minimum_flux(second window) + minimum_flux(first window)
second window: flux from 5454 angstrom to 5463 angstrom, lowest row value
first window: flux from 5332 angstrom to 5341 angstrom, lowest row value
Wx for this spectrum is 112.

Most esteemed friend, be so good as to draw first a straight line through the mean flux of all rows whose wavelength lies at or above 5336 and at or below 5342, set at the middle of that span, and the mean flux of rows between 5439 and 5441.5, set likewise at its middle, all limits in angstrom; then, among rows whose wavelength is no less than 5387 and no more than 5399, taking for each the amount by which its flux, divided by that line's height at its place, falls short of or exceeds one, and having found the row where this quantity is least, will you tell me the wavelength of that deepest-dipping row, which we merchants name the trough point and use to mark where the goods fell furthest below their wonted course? 5389.75 angstrom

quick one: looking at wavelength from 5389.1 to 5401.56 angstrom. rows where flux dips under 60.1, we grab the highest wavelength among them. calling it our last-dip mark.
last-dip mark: 5400.94 angstrom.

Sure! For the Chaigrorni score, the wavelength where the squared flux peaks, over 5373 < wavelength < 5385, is 5382.31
